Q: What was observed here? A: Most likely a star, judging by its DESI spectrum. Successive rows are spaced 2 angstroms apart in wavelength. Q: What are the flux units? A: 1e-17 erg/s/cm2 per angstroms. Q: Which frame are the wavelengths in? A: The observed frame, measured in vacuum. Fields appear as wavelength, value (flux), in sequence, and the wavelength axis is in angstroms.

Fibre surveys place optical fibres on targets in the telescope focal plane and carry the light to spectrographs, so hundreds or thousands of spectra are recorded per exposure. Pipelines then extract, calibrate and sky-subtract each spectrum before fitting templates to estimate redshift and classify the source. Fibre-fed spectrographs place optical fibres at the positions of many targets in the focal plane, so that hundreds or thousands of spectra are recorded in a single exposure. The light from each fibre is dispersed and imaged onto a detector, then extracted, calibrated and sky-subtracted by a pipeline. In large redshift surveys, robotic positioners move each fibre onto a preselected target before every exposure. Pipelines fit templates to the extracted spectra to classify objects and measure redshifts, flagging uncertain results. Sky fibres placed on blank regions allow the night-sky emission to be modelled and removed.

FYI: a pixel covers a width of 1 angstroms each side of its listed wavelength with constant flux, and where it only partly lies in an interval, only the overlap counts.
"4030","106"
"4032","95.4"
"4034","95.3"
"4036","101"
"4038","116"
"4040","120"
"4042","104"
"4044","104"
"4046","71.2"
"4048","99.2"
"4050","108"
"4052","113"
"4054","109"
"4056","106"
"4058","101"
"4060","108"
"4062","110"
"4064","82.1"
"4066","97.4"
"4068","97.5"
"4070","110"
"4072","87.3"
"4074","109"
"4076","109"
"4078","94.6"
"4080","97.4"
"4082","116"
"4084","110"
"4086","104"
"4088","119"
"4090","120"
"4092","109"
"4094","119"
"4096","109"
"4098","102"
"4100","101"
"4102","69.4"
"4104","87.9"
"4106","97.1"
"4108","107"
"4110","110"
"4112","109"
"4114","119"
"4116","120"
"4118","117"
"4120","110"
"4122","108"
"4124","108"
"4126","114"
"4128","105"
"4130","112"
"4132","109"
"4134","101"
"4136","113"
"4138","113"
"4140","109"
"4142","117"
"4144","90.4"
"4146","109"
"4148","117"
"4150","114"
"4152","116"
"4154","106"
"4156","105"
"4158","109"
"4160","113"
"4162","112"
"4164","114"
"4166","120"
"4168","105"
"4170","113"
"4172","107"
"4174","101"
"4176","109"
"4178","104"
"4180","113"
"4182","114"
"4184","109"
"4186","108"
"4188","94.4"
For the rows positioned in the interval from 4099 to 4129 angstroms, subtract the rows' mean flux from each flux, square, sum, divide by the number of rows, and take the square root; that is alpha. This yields 12.6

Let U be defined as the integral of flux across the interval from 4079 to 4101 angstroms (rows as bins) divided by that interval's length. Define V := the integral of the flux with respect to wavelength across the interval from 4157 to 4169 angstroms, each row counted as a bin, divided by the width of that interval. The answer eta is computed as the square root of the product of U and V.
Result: 111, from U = 109.7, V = 112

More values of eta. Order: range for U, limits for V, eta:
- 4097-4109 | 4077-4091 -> 101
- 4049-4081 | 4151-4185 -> 106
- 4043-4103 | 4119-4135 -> 106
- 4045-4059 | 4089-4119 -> 104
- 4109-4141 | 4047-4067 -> 107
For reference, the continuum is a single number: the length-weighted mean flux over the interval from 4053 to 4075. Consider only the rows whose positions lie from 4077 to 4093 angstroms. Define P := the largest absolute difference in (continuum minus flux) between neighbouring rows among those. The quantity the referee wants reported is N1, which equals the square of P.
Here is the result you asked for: 346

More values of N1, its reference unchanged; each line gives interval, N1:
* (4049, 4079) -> 778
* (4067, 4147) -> 999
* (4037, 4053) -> 1076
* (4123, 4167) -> 708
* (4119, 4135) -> 81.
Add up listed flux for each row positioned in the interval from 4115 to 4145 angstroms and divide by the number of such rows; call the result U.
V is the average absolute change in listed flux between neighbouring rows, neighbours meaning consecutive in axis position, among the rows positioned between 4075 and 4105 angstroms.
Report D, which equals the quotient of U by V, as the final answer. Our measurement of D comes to 10.0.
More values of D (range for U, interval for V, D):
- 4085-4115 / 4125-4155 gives 12.4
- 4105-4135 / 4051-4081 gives 11.1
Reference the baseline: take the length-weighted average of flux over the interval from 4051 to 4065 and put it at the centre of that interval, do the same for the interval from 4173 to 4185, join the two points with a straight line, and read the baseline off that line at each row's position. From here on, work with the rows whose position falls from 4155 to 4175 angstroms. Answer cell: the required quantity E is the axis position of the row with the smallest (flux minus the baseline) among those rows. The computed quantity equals 4174 angstroms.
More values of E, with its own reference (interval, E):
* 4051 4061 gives 4058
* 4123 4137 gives 4134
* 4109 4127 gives 4124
